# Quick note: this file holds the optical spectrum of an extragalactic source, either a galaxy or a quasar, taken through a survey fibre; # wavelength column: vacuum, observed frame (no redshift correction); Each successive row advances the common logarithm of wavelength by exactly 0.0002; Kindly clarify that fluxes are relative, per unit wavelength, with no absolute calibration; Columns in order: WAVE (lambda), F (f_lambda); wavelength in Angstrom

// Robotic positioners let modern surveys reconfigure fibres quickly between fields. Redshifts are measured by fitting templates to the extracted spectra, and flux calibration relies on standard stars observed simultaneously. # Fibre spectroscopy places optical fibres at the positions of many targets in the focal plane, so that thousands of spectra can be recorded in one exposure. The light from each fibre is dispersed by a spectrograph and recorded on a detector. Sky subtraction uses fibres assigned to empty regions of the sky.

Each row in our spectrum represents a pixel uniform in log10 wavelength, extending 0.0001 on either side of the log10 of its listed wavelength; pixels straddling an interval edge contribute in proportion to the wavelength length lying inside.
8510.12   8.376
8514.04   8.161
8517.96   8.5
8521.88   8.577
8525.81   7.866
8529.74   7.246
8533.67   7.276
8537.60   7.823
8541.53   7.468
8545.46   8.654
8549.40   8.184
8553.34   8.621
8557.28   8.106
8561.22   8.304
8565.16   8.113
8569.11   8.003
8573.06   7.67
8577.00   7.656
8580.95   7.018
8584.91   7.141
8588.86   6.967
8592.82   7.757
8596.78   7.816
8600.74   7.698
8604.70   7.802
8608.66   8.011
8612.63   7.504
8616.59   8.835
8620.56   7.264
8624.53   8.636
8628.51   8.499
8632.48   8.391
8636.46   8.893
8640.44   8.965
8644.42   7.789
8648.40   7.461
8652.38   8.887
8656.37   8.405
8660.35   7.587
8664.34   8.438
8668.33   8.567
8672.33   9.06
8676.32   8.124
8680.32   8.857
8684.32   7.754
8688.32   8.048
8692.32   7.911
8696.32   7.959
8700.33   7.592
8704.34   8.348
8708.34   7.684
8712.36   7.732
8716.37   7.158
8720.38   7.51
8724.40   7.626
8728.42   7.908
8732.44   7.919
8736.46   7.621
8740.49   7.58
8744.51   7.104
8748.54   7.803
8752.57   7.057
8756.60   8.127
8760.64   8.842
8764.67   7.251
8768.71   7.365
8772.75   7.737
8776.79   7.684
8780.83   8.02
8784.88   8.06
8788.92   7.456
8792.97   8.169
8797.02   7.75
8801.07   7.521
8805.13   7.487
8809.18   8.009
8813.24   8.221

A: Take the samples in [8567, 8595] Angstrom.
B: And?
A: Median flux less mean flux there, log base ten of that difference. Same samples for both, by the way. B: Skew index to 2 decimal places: -0.71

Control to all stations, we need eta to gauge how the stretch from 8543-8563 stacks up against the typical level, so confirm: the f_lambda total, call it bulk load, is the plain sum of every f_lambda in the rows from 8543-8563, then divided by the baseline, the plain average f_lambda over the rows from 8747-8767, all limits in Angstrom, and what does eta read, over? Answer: 5.36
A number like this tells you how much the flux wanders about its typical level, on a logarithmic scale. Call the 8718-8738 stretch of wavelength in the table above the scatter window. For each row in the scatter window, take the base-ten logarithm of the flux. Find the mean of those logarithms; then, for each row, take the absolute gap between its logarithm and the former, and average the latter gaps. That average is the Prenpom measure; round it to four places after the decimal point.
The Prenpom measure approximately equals 0.0088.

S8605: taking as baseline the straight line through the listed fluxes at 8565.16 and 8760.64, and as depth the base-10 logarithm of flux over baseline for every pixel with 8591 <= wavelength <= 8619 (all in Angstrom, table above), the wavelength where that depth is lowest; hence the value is 8612.63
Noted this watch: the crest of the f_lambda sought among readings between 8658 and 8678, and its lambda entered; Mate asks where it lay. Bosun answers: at 8672.33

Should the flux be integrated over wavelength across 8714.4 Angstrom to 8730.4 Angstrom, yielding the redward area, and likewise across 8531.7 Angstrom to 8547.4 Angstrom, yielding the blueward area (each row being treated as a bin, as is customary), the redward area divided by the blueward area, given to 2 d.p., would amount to 0.99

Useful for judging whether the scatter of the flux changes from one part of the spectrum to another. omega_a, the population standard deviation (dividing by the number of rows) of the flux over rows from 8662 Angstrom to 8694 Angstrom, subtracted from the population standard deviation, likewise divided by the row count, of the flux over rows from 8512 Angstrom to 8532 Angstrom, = 0.05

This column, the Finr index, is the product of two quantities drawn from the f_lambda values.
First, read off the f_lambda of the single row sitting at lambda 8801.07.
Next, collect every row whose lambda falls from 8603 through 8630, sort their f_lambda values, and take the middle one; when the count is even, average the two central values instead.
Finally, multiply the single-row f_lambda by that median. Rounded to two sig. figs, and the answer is 60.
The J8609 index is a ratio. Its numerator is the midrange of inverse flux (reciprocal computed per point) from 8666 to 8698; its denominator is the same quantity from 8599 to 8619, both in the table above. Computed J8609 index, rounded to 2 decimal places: 0.97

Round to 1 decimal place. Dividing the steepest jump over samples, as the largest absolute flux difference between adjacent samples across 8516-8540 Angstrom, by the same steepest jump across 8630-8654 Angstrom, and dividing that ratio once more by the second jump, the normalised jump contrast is 0.3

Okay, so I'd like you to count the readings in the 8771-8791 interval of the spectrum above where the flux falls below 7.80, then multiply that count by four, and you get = 12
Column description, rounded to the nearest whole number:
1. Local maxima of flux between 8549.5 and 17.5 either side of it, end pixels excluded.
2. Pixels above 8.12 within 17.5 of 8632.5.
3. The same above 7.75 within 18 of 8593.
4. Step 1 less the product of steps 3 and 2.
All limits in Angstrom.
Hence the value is -20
